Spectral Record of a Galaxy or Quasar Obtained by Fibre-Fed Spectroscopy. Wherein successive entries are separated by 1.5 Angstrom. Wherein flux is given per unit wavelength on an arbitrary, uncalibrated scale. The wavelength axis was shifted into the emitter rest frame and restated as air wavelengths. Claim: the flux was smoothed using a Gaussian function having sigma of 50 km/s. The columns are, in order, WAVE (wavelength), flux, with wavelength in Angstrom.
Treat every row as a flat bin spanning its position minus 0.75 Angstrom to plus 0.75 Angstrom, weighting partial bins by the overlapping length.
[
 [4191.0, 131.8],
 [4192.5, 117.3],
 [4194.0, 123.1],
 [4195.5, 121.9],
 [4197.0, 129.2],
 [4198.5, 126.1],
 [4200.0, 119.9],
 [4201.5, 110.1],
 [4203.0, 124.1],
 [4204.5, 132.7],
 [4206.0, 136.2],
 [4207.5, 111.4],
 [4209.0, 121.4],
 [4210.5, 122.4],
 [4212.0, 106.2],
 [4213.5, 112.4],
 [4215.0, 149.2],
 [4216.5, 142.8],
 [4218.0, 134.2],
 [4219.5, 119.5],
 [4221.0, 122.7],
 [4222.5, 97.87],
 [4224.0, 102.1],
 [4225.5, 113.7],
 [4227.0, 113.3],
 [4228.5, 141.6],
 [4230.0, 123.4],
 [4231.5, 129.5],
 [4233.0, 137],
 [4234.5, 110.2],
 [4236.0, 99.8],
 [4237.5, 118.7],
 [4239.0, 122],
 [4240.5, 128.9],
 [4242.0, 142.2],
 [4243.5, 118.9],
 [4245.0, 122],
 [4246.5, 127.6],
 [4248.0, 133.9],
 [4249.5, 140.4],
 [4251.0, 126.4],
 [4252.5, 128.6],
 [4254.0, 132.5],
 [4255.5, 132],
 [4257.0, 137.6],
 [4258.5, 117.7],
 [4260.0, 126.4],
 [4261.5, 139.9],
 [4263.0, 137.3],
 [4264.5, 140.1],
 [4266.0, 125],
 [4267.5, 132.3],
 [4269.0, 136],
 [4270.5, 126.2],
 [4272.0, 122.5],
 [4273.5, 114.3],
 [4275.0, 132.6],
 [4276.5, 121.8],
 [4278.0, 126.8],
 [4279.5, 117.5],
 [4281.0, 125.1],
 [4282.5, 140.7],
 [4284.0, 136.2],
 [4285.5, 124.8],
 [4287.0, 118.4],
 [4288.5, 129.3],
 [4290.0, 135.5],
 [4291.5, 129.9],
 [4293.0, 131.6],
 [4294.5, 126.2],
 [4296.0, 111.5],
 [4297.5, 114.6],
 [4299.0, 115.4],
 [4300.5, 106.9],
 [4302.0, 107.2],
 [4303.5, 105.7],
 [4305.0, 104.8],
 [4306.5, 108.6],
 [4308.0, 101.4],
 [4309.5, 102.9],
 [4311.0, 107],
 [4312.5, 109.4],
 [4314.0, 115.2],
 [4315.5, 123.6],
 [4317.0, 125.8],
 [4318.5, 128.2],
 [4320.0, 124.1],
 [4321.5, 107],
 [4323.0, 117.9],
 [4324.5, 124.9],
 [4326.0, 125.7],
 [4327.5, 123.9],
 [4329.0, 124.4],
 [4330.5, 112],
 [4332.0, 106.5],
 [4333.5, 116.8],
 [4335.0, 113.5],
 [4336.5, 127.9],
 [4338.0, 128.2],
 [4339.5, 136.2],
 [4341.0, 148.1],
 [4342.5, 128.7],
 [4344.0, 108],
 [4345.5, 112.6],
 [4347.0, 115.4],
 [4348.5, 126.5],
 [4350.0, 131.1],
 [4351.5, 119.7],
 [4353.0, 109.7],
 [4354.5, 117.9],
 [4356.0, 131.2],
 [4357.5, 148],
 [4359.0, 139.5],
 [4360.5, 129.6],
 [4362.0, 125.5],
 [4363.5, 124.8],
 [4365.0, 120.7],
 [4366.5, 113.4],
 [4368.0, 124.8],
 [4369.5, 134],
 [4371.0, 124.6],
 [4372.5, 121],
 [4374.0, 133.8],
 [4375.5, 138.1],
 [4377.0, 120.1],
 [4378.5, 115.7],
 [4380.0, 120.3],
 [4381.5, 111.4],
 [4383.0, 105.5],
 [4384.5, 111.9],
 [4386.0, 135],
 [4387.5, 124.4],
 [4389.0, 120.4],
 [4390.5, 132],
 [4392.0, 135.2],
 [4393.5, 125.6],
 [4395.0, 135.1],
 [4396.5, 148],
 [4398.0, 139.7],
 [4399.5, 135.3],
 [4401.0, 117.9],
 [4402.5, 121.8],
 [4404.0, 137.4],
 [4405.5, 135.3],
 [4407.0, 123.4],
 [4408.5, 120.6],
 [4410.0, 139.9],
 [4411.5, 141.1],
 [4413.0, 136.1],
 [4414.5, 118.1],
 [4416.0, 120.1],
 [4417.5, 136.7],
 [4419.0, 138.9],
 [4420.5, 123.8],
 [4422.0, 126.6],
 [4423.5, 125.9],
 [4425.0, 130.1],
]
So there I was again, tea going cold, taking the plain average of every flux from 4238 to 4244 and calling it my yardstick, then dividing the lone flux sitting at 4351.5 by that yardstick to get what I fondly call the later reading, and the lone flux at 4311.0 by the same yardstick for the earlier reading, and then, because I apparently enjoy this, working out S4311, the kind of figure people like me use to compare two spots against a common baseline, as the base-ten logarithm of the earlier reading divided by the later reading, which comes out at -0.05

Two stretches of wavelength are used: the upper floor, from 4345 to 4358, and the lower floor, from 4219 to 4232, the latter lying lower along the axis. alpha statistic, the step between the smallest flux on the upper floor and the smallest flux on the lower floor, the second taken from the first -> 12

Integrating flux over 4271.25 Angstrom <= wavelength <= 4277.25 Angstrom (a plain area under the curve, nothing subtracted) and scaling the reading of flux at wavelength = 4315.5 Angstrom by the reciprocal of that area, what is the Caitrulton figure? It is 0.168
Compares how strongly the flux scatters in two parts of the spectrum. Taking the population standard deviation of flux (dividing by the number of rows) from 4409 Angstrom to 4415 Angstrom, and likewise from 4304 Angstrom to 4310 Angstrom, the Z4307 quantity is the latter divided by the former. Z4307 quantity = 0.3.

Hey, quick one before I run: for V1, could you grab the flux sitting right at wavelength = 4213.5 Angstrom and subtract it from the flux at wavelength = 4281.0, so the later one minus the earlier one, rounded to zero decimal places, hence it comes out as 13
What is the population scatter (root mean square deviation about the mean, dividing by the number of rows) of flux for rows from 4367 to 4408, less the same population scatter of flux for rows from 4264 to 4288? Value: 2.2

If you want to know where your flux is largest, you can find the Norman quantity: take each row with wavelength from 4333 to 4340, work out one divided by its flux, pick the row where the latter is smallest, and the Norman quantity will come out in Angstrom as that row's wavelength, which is 4339.5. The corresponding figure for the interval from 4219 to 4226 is 4221.0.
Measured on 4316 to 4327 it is 4318.5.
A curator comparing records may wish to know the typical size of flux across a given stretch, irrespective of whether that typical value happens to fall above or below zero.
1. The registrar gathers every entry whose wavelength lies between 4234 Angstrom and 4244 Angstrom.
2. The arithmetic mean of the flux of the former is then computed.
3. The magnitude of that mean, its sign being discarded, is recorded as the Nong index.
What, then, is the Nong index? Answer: 120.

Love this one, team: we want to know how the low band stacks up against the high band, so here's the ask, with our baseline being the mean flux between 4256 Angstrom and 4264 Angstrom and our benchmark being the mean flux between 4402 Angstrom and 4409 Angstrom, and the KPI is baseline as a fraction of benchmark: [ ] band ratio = 1.03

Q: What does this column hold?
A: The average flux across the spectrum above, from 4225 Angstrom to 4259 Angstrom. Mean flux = 126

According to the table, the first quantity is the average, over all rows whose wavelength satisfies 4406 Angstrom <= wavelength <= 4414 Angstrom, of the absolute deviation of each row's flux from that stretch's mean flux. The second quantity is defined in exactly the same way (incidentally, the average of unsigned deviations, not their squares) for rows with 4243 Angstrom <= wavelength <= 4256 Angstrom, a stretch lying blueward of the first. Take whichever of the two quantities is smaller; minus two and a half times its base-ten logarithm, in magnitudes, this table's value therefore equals -1.73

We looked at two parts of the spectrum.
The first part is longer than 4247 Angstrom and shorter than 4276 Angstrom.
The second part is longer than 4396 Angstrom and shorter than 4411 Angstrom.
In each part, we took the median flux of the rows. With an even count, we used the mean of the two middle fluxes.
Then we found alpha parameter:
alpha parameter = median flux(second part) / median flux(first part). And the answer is 1.02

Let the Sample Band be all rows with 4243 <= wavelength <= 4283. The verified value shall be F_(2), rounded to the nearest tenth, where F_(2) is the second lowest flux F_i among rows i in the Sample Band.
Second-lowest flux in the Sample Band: 117.5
